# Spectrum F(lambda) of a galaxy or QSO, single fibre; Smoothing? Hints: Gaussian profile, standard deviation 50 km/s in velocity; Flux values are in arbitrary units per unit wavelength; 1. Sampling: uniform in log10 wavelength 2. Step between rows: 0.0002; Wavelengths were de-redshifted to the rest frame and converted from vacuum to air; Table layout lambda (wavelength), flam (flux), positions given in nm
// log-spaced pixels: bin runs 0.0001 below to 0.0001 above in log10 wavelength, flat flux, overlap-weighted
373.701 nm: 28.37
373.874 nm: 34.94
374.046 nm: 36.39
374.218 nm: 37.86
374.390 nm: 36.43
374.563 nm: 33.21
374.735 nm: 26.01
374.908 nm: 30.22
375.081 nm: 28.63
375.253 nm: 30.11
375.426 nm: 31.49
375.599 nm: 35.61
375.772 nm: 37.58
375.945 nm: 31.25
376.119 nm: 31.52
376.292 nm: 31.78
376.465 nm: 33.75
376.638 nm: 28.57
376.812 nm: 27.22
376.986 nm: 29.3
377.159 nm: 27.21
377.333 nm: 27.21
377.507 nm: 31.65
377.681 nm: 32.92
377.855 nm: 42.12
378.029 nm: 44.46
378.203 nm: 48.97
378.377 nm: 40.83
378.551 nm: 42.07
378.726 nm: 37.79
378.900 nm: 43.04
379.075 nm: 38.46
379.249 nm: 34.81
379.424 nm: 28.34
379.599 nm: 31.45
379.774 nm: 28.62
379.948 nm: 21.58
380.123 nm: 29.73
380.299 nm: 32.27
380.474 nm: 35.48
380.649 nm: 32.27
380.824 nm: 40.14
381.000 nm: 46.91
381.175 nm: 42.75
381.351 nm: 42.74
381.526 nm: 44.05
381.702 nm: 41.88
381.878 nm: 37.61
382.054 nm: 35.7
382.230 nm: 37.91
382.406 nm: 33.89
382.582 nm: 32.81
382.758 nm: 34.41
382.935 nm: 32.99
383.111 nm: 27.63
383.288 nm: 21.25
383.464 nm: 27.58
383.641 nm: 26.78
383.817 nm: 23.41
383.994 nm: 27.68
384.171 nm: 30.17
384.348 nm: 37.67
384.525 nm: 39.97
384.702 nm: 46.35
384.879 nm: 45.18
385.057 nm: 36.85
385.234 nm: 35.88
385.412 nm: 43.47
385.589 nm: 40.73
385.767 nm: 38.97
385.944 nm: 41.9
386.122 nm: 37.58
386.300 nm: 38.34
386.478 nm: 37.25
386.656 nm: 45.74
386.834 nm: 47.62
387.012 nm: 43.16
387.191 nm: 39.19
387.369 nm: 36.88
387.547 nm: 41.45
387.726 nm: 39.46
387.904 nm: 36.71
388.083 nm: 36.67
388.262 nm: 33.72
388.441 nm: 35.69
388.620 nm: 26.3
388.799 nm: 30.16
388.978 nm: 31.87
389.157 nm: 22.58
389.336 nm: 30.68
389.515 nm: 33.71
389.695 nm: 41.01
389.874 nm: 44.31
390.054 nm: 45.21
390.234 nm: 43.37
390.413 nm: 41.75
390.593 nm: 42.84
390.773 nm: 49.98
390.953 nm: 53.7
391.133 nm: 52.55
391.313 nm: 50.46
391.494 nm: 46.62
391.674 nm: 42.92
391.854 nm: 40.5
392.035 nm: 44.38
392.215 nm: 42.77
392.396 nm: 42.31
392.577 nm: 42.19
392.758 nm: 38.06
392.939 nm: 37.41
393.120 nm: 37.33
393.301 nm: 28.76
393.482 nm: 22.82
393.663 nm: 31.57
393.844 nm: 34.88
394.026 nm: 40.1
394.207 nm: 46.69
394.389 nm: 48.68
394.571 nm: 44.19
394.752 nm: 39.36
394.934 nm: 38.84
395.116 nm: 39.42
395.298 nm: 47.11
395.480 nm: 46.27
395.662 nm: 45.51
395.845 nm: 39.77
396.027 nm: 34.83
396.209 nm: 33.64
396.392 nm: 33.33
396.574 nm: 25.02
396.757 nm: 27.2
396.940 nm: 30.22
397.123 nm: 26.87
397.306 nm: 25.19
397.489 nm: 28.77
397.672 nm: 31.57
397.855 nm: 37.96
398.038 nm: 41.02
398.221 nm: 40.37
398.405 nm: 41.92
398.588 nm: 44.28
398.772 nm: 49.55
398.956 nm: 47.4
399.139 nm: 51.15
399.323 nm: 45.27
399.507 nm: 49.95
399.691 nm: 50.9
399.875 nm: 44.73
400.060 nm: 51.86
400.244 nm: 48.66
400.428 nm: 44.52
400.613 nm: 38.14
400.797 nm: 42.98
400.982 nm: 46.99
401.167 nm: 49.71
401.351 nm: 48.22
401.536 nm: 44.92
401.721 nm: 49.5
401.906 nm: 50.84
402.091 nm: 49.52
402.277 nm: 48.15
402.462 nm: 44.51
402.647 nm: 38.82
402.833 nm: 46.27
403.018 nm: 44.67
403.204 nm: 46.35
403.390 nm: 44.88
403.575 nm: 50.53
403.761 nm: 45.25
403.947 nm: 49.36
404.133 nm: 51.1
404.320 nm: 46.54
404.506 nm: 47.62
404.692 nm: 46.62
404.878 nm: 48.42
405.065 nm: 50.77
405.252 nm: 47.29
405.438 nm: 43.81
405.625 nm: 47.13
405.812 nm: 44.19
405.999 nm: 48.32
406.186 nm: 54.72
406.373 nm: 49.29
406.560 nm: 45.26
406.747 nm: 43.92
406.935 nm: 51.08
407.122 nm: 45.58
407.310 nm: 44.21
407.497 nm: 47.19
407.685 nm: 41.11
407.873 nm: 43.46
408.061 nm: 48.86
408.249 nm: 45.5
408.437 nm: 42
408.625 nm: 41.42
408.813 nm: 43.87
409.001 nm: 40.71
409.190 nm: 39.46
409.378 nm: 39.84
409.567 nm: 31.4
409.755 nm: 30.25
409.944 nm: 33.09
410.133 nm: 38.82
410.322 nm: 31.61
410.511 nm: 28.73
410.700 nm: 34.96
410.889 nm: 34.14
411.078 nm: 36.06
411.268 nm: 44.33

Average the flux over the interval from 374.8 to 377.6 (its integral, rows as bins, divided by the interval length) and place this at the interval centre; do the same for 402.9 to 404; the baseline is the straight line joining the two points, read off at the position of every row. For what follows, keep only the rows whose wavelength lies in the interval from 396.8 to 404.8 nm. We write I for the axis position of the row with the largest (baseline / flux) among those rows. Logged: 397.306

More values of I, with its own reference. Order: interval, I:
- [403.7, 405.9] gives 405.438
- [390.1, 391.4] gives 390.413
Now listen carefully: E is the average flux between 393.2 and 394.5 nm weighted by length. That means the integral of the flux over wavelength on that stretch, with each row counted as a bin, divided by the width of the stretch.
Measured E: 36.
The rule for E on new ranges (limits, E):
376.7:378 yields 32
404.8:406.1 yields 47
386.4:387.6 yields 42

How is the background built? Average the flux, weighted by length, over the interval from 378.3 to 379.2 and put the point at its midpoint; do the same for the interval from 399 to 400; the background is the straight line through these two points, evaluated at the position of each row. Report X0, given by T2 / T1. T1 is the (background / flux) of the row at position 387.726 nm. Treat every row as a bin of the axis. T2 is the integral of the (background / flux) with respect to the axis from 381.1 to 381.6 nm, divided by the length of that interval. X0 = 0.9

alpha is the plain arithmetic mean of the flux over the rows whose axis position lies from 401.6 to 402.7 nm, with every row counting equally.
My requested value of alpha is 46.9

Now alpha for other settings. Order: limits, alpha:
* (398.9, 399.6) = 48.4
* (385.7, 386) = 40.4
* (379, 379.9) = 32.3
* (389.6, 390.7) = 43.1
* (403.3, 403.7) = 47.7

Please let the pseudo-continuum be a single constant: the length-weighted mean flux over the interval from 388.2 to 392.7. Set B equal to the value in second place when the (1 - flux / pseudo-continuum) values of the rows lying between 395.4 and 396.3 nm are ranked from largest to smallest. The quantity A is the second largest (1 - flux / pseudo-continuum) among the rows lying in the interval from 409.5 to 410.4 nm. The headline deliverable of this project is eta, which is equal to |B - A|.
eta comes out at 0.1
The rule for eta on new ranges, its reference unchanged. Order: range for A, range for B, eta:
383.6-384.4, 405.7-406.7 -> 0.5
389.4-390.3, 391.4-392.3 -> 0.0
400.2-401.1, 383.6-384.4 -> 0.4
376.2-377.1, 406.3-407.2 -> 0.4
